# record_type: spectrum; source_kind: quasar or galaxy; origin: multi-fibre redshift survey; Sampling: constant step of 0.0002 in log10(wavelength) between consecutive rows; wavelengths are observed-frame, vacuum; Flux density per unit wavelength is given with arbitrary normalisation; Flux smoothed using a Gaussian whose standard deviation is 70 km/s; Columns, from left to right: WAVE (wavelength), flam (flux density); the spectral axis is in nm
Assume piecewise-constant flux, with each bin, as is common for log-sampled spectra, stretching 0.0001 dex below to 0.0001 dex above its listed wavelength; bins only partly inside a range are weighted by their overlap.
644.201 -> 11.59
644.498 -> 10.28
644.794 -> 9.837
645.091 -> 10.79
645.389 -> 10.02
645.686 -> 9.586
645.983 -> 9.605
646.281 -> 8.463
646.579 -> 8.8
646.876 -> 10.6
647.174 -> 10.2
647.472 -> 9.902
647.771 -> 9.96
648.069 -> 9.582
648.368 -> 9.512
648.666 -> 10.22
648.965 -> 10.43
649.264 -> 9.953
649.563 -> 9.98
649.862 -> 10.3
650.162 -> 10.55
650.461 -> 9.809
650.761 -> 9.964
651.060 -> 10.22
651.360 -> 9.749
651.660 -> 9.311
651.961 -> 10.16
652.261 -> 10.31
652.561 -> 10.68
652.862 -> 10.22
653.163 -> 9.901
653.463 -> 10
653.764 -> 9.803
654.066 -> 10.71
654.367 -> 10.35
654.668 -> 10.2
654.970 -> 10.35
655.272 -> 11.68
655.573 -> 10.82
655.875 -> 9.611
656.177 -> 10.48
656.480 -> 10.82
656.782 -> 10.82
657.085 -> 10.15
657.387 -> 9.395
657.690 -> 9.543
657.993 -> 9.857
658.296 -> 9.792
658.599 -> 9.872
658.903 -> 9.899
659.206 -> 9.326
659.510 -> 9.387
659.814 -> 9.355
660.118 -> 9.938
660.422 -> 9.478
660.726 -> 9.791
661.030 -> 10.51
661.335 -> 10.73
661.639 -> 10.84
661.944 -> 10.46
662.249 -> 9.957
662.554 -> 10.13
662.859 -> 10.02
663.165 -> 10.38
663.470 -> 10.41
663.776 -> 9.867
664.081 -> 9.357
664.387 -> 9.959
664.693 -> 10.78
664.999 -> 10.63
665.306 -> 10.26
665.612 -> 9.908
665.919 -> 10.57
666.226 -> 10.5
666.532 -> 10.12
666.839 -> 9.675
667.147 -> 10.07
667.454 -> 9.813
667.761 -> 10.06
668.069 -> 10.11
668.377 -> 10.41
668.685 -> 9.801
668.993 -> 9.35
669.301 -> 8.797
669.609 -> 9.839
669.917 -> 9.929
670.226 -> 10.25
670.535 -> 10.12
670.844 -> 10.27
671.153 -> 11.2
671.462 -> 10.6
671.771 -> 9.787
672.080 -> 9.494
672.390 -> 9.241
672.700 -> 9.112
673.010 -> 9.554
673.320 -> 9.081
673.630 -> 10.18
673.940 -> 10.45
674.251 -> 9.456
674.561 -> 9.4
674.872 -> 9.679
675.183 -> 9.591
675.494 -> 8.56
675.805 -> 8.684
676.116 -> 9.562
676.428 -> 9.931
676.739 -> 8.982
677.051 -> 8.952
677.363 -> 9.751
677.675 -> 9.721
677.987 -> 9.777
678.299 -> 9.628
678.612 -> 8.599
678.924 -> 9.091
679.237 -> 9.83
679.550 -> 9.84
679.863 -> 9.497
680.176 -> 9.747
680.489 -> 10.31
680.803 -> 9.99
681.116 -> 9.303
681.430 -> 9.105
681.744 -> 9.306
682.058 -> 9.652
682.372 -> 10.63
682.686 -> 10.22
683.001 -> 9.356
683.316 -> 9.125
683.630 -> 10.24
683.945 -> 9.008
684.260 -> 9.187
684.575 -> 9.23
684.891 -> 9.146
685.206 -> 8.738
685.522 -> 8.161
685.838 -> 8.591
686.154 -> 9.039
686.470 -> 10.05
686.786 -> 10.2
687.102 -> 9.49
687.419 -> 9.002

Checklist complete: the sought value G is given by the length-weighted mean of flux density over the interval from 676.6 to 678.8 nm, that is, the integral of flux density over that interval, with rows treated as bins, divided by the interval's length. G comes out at 9.3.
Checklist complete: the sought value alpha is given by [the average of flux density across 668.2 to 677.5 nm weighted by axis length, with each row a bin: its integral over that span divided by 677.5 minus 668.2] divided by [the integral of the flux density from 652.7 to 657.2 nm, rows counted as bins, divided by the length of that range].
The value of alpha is 0.93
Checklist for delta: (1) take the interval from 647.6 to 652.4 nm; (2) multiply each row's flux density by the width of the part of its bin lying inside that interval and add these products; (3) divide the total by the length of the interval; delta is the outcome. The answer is 10.0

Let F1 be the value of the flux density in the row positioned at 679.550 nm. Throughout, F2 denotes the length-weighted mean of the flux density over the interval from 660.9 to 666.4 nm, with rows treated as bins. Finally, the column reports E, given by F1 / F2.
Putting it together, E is 0.956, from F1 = 9.84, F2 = 10.3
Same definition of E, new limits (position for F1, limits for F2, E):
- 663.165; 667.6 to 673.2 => 1.051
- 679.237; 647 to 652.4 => 0.982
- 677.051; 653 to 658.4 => 0.874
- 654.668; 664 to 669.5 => 1.018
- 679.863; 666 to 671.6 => 0.944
